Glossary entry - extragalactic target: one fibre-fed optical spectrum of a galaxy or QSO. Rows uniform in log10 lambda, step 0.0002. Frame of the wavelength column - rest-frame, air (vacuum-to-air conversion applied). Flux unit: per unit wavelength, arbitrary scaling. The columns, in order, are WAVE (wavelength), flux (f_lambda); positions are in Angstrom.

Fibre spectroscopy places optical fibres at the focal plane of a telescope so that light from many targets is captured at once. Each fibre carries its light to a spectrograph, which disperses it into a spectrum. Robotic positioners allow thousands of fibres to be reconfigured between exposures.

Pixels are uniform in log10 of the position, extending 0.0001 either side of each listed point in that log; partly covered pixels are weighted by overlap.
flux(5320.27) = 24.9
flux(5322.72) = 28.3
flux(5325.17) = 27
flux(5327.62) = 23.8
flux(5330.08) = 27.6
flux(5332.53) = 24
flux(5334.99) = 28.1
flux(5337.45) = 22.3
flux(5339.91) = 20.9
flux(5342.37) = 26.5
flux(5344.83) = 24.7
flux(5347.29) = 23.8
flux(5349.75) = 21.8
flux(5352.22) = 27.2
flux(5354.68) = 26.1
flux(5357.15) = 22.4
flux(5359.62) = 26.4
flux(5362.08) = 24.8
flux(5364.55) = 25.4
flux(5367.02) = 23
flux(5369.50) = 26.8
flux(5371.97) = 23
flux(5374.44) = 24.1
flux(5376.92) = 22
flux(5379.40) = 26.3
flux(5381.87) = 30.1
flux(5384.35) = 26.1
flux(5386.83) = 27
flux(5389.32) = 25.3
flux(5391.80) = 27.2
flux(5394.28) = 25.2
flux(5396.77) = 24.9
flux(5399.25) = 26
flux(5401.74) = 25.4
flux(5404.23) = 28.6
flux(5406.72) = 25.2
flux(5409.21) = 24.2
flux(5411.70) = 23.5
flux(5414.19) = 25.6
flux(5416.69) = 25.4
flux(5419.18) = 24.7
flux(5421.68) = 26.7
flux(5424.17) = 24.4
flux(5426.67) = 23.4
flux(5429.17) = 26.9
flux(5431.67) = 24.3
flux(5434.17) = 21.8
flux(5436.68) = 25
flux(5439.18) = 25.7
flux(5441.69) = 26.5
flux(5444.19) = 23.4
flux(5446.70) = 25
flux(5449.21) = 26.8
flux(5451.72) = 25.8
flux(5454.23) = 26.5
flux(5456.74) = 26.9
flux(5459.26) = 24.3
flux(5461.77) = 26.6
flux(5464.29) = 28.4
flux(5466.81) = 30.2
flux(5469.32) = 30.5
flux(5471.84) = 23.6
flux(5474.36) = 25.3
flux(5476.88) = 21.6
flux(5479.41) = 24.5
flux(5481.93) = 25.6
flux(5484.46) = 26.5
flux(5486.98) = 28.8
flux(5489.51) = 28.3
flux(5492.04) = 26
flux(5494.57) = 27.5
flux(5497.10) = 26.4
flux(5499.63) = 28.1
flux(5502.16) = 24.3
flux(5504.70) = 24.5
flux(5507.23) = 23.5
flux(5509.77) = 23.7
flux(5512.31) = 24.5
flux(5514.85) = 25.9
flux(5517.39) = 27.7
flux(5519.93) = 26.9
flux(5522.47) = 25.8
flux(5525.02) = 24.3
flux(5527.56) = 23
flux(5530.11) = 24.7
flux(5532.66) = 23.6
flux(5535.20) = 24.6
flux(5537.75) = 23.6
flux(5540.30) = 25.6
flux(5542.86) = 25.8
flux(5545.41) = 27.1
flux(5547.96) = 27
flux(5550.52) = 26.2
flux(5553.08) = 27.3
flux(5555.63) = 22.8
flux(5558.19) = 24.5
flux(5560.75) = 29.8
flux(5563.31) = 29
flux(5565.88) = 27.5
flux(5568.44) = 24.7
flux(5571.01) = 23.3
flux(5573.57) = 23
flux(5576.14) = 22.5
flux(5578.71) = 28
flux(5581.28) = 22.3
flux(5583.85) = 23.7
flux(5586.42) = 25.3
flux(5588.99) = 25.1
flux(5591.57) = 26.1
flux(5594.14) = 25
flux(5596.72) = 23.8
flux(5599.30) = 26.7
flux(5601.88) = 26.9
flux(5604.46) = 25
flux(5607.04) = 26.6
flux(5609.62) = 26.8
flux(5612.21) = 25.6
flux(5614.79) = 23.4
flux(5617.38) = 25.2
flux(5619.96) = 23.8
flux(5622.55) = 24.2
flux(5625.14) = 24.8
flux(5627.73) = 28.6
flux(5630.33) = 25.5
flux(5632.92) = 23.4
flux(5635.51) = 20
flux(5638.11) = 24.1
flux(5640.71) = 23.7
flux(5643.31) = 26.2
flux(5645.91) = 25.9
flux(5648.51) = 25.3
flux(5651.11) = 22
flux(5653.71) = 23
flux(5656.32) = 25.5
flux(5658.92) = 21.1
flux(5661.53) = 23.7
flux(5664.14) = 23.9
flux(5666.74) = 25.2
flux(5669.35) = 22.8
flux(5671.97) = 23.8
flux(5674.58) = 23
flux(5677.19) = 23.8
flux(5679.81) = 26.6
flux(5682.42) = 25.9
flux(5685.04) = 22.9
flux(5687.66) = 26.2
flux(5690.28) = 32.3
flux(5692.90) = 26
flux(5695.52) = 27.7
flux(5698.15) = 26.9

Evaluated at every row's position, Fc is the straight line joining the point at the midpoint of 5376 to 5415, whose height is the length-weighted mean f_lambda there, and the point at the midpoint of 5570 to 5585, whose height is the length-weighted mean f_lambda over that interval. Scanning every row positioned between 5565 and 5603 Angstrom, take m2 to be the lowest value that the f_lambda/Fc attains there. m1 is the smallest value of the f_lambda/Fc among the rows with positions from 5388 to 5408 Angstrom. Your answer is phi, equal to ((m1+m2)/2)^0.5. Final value 0.975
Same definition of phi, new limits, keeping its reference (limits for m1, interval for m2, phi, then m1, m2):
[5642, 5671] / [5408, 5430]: 0.958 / 0.921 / 0.916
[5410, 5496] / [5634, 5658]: 0.928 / 0.858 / 0.863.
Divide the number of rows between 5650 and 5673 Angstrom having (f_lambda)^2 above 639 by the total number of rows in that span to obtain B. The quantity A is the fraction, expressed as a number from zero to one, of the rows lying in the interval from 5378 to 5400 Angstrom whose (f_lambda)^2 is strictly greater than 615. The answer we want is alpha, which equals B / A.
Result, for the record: 0.11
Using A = 1.00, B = 0.11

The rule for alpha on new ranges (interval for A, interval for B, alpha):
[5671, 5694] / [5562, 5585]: 0.60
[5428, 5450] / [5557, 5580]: 0.67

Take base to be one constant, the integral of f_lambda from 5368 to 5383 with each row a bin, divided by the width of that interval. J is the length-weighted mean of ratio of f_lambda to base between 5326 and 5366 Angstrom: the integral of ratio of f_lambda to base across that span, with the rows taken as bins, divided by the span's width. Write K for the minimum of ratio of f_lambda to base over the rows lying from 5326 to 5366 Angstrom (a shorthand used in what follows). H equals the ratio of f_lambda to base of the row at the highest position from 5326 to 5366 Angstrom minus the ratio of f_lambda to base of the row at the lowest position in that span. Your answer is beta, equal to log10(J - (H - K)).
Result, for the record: 0.241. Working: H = 0.06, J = 0.98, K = 0.83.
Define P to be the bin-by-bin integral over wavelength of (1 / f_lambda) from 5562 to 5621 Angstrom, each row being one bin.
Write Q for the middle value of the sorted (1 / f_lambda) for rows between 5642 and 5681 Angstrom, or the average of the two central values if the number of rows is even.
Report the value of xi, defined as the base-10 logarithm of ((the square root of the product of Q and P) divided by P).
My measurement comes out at -0.87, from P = 2.4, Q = 0.0420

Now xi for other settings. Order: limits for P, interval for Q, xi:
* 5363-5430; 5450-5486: -0.92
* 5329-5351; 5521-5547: -0.68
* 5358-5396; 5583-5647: -0.79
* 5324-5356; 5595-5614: -0.77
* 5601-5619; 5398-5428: -0.63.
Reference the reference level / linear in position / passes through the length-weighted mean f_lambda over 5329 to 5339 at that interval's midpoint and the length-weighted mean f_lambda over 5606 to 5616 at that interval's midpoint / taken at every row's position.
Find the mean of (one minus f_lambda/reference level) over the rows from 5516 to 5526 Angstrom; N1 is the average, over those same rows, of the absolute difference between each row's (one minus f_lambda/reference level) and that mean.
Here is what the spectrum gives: 0.044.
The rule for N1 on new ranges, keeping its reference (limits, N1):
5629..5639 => 0.063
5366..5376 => 0.051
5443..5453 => 0.041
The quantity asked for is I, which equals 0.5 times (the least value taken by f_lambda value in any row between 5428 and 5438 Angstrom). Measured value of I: 10.9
